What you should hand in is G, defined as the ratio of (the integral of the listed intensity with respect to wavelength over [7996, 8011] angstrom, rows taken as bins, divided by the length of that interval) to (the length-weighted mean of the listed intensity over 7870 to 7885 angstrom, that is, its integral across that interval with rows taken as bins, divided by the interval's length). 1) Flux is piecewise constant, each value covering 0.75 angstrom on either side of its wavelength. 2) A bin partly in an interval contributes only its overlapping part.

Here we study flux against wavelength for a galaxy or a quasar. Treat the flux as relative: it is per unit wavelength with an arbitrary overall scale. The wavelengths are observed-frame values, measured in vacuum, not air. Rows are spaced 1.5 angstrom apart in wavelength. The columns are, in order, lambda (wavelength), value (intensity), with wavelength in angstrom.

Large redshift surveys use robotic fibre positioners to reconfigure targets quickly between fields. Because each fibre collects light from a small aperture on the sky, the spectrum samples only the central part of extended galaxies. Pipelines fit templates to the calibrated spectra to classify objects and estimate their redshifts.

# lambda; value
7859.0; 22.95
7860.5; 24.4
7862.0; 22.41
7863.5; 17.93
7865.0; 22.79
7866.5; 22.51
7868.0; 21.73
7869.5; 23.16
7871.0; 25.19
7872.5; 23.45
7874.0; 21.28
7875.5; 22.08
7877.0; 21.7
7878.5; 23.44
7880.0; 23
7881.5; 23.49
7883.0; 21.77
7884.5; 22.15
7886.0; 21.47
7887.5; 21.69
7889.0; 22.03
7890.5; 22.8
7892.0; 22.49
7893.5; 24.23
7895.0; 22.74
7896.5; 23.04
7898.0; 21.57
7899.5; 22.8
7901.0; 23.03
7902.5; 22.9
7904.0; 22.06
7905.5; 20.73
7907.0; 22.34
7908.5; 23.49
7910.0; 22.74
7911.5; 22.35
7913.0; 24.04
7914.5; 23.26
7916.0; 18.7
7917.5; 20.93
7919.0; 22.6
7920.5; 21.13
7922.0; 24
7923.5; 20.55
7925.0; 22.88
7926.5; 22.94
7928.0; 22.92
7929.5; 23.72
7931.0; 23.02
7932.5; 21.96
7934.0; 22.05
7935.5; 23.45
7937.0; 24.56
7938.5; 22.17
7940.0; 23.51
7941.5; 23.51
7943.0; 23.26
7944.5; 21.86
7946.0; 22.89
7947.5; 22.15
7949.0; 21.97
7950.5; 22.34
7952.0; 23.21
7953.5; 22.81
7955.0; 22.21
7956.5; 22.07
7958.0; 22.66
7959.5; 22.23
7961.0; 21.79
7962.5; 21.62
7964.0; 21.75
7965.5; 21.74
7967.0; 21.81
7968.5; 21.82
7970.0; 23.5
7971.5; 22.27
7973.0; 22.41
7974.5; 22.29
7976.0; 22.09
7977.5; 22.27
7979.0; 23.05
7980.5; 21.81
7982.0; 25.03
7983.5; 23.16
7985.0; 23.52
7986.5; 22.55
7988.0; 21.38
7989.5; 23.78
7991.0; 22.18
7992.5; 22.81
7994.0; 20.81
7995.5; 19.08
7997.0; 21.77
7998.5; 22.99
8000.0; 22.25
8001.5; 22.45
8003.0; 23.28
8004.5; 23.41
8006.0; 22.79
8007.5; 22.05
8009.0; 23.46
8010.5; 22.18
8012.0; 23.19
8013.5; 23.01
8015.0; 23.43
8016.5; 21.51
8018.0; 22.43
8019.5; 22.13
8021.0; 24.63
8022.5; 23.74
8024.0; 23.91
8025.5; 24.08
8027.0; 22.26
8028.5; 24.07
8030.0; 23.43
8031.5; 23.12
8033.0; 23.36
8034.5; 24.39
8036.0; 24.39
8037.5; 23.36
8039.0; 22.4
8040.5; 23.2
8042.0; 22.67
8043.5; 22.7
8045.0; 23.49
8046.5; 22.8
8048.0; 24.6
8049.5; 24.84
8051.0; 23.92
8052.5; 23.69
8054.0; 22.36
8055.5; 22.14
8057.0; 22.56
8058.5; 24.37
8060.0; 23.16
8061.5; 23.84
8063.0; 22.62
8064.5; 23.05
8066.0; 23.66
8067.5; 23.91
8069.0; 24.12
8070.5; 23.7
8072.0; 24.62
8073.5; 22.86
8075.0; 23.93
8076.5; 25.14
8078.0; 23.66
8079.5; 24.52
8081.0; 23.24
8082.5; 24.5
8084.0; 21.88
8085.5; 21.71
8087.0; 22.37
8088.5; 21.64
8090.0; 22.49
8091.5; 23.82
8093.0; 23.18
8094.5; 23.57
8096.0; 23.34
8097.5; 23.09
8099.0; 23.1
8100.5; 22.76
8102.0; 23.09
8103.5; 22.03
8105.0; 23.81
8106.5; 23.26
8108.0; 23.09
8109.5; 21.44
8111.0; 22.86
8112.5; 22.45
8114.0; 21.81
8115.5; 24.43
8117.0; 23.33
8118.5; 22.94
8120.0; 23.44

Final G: 0.99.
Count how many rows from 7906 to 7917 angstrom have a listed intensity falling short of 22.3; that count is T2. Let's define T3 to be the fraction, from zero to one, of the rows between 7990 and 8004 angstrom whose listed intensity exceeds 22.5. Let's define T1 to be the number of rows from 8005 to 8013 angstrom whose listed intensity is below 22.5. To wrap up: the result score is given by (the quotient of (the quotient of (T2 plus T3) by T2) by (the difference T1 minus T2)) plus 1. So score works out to 2.3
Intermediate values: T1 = 2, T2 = 1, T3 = 0.3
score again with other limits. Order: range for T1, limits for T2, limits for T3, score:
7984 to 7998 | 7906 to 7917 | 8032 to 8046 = 1.5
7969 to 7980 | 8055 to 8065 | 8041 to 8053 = 1.5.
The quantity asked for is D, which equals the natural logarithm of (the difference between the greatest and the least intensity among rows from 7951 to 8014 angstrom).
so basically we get 1.8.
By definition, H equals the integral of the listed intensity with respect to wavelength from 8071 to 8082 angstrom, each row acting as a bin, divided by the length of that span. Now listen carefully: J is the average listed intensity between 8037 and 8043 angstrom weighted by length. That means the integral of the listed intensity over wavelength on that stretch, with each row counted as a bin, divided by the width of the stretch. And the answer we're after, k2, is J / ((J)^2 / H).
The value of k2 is 1.05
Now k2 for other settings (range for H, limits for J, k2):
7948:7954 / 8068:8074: 0.94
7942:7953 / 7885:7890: 1.03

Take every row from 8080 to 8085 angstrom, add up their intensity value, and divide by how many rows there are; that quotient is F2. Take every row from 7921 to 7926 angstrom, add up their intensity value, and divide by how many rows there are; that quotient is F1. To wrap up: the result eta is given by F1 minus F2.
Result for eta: -0.7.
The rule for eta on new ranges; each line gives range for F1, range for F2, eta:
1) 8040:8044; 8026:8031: -0.4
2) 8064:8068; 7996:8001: 1.2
